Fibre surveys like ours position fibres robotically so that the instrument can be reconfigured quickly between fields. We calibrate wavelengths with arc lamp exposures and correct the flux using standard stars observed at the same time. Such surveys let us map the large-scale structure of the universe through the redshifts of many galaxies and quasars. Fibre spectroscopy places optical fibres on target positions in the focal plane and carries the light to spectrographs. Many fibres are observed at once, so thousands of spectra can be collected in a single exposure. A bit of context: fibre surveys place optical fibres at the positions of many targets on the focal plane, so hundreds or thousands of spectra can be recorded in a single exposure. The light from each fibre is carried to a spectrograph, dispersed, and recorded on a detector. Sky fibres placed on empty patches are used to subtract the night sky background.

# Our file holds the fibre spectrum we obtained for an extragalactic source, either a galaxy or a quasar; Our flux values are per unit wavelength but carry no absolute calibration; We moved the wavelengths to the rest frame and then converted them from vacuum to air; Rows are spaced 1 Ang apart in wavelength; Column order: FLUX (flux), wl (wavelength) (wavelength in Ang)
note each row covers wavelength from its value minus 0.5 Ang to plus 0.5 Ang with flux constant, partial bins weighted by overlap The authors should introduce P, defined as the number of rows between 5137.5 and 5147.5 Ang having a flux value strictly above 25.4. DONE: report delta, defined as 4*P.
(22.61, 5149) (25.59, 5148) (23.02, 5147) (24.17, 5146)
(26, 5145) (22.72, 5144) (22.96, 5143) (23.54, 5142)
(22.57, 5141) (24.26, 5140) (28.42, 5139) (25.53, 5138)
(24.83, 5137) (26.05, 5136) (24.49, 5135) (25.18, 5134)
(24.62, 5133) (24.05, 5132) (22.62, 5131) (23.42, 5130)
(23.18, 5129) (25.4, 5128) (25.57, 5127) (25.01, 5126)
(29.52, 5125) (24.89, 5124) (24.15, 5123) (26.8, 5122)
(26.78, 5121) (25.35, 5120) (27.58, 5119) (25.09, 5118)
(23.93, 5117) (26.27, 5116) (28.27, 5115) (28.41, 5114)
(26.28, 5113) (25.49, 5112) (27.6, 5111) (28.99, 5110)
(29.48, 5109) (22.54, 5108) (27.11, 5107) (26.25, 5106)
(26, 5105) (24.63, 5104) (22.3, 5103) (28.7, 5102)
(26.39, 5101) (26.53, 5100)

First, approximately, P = 3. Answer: 12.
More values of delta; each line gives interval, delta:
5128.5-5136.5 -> 4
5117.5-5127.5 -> 20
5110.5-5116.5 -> 24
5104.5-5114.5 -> 36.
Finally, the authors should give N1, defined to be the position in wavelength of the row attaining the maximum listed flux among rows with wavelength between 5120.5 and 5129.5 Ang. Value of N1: 5125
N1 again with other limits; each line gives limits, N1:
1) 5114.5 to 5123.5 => 5115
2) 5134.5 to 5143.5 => 5139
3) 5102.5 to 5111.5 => 5109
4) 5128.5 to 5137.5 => 5136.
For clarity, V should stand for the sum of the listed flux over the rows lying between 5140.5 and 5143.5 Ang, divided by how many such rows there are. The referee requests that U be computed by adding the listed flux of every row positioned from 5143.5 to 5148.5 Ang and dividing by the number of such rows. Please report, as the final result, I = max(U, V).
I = 24.3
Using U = 24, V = 23.0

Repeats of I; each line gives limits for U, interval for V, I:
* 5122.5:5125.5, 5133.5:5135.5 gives 26.2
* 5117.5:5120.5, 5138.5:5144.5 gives 26.0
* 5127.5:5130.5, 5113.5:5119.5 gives 26.6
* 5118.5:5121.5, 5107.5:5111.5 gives 27.2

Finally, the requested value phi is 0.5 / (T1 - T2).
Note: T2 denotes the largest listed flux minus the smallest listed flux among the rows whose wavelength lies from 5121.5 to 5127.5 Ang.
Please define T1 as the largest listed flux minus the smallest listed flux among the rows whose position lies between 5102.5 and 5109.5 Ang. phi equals 0.3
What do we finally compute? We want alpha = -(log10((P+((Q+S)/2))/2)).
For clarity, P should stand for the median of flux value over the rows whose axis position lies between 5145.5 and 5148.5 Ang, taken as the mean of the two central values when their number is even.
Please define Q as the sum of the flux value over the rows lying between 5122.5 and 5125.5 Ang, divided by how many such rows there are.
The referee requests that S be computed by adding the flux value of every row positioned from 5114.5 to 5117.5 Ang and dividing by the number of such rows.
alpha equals -1.40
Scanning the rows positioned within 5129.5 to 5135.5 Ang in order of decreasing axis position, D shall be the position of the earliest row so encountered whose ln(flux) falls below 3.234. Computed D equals 5135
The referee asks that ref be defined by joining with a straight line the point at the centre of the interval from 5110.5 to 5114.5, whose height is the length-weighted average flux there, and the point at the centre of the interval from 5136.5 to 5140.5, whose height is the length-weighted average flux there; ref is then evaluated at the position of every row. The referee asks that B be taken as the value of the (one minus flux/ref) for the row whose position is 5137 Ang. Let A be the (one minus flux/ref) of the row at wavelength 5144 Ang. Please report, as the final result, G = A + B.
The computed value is 0.15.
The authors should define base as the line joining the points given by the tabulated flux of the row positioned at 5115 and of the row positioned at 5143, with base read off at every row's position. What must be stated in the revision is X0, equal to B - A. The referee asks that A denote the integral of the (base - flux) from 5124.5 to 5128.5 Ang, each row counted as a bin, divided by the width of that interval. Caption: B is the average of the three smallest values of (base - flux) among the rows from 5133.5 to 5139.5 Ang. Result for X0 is -2.4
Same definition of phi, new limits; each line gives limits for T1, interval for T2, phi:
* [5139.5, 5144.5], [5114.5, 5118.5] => -0.2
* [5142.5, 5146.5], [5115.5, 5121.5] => -1.4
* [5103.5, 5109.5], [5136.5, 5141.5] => 0.5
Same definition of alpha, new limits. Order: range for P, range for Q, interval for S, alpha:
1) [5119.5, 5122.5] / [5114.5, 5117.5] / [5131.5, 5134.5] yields -1.42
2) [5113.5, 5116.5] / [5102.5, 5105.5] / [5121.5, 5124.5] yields -1.42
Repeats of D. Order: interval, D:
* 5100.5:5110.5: 5108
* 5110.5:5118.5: 5118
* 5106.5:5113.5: 5108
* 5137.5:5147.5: 5147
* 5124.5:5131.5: 5131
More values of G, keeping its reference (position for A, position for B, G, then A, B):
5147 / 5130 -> 0.20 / 0.09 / 0.10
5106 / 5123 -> 0.12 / 0.04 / 0.09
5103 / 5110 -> 0.11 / 0.19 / -0.07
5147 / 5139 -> -0.01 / 0.09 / -0.10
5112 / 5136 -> 0.05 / 0.05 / -0.01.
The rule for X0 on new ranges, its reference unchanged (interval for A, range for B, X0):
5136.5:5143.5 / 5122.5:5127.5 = 0.5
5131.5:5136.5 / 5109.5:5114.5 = 0.8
